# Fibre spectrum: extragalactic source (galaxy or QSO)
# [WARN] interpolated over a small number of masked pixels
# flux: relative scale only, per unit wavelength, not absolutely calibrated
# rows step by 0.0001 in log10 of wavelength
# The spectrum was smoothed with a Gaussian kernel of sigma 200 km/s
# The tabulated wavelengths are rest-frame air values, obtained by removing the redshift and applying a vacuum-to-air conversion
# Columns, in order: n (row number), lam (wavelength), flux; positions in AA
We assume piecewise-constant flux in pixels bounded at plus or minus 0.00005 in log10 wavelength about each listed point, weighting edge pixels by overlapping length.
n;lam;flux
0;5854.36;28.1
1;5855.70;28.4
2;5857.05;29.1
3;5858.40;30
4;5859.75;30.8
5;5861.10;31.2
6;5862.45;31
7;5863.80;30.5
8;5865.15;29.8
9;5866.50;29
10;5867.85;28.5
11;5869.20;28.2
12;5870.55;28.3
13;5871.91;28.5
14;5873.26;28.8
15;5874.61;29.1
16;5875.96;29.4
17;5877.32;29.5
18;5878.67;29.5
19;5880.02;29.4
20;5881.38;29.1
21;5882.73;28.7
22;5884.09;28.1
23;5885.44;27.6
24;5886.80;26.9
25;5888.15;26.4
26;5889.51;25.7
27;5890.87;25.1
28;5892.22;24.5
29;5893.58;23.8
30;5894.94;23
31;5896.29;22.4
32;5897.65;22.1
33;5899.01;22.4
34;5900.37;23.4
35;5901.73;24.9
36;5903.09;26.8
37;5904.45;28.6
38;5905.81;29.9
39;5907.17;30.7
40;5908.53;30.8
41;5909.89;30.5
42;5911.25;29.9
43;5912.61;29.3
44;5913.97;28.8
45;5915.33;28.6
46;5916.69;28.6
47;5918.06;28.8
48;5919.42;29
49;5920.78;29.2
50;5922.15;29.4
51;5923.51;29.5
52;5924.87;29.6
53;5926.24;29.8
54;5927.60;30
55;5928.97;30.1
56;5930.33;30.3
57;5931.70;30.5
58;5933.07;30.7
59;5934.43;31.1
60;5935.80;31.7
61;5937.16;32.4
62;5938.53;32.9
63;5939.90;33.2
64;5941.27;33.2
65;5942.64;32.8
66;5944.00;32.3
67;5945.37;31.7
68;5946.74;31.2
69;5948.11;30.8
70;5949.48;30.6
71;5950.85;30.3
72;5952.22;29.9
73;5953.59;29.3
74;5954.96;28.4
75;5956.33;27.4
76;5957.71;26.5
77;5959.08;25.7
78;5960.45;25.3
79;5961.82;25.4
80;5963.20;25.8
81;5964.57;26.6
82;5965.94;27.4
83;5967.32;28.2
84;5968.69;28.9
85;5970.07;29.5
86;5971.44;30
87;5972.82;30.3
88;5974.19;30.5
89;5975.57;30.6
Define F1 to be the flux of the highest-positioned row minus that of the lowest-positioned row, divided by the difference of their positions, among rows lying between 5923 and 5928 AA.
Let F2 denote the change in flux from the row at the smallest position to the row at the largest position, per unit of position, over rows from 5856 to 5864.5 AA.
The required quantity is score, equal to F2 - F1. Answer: 0.1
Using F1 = 0.1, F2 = 0.21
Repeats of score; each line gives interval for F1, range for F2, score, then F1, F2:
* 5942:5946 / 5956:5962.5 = 0.0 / -0.4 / -0.36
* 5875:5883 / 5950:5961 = -0.4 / -0.1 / -0.52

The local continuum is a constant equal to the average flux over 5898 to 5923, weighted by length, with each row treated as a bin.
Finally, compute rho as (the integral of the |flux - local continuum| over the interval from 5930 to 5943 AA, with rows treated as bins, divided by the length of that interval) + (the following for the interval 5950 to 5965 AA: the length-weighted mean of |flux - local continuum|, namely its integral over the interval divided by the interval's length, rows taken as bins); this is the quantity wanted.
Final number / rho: 5.5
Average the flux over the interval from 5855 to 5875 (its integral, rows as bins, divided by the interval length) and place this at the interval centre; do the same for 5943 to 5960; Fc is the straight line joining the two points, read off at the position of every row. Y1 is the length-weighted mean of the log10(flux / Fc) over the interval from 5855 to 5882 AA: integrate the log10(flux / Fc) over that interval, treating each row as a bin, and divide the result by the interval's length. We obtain -0.001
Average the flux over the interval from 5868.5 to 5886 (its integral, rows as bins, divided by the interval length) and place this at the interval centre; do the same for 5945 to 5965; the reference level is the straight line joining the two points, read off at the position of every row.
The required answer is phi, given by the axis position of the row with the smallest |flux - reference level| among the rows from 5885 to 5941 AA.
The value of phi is 5904.45 AA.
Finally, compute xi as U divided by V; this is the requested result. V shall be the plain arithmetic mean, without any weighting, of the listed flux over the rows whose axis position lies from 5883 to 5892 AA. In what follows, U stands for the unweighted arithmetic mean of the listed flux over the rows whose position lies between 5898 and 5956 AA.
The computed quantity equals 1.12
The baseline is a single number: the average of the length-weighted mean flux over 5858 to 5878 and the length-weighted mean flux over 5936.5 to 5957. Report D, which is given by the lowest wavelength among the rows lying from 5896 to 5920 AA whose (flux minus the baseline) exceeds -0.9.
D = 5905.81 AA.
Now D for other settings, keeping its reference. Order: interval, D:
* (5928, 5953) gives 5928.97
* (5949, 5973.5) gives 5949.48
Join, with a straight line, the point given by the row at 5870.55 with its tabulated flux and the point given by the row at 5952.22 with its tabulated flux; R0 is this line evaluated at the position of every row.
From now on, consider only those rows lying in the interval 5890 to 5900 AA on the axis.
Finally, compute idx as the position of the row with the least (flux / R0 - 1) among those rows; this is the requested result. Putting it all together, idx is 5897.65 AA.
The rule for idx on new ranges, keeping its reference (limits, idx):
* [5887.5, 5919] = 5897.65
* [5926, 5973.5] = 5960.45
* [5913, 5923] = 5916.69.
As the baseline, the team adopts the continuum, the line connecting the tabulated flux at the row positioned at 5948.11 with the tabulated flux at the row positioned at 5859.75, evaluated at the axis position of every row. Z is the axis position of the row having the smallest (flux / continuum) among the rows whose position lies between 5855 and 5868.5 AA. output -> 5855.70 AA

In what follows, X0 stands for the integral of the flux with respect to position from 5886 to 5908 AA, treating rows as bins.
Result 560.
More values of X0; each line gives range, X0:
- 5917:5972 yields 1629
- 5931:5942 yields 351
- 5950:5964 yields 384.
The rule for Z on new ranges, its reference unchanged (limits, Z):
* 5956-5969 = 5960.45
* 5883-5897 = 5896.29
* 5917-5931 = 5918.06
